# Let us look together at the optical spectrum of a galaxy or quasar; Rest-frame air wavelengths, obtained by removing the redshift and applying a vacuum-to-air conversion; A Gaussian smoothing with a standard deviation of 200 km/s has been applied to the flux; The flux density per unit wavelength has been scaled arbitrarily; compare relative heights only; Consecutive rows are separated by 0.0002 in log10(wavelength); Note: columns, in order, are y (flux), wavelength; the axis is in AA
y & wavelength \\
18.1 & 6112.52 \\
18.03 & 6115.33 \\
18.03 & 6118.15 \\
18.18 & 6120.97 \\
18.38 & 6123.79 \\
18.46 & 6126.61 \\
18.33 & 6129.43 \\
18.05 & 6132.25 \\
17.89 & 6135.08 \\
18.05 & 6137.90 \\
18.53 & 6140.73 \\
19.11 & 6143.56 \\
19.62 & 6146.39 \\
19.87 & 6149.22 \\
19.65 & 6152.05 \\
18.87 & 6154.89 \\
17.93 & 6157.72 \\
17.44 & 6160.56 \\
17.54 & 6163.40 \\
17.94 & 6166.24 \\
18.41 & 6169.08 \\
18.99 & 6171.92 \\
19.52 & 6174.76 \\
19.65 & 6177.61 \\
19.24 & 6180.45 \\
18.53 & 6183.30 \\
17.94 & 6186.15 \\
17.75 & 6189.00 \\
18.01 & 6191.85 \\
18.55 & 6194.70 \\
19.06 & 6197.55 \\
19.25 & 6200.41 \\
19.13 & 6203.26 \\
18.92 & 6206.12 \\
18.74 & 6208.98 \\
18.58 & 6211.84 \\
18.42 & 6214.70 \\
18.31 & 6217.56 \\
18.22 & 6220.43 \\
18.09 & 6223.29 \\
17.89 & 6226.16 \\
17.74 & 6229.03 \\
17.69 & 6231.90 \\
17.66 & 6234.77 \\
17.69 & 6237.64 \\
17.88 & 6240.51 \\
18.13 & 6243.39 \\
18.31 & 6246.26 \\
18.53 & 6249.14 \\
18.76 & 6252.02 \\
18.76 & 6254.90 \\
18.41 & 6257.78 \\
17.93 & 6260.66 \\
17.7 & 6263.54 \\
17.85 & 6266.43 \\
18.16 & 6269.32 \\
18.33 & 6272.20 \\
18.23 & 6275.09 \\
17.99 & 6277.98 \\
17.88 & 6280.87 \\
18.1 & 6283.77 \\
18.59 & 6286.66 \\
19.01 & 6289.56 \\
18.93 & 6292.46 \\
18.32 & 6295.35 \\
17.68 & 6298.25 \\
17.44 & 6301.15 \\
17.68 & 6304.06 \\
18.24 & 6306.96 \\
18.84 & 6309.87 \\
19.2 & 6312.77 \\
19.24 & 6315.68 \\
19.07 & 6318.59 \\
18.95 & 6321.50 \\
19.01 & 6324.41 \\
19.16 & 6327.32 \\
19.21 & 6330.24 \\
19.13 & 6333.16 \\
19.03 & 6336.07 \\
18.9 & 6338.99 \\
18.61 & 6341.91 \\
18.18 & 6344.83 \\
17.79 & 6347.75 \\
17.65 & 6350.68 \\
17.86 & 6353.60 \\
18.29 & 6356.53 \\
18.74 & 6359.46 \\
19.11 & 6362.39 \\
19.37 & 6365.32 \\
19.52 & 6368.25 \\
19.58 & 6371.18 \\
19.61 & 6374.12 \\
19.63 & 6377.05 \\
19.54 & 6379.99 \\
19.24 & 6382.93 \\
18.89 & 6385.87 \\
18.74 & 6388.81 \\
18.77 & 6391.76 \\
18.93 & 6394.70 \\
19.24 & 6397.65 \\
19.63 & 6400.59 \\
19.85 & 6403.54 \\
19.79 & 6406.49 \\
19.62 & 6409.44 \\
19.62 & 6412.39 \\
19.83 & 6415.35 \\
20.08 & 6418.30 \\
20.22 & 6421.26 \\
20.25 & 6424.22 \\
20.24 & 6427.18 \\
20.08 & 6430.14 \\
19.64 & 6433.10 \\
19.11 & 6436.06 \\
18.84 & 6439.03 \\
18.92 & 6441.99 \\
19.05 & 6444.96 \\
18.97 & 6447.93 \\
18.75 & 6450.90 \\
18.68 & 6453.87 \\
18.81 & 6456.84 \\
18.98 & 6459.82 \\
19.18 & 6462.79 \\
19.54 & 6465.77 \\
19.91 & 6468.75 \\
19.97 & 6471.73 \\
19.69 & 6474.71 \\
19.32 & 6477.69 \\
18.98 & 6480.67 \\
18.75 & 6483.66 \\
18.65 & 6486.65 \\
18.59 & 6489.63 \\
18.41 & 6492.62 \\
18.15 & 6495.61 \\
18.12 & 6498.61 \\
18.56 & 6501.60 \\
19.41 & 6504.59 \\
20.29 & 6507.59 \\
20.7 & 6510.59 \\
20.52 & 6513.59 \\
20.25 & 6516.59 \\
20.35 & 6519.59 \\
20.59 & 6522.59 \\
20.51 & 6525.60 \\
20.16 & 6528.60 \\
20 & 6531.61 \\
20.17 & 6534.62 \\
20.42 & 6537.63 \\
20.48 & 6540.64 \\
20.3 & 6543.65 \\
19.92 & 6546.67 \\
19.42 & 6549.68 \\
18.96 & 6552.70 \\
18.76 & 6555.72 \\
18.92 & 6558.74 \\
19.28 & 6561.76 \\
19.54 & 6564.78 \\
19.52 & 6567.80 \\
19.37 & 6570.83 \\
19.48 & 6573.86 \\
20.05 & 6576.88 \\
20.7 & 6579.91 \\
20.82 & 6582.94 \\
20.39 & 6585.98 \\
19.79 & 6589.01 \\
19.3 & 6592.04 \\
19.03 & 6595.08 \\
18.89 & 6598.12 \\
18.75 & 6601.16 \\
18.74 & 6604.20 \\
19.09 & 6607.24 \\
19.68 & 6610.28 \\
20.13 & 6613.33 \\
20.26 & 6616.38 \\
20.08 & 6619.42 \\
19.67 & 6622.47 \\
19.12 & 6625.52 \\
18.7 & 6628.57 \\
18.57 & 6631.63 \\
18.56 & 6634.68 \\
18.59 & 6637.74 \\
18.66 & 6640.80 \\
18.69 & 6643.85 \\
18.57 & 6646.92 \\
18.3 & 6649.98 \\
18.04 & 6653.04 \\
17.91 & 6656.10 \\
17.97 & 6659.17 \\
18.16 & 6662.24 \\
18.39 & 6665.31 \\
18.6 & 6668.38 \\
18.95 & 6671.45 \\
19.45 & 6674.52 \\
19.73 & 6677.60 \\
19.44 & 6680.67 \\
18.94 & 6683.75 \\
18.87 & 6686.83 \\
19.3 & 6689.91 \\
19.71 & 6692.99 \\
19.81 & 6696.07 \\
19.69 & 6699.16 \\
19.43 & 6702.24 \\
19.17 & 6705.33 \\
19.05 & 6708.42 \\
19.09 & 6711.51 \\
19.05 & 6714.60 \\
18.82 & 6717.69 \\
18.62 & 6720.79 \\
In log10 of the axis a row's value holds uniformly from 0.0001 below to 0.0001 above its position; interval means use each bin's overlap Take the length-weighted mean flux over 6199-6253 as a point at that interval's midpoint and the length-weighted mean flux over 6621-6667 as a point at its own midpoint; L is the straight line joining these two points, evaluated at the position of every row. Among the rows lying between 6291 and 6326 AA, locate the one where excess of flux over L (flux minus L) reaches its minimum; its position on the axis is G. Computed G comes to 6301.15 AA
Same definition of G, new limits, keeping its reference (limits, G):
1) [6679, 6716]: 6686.83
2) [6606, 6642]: 6634.68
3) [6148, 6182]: 6160.56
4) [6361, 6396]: 6388.81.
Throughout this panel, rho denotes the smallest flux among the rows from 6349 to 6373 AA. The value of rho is 17.65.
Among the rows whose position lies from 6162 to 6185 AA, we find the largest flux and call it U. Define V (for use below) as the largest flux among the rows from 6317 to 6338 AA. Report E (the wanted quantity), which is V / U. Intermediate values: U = 19.65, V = 19.21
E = 0.98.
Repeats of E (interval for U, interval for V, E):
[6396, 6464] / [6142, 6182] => 0.98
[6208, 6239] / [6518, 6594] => 1.11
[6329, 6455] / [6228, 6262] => 0.93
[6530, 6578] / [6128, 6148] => 0.96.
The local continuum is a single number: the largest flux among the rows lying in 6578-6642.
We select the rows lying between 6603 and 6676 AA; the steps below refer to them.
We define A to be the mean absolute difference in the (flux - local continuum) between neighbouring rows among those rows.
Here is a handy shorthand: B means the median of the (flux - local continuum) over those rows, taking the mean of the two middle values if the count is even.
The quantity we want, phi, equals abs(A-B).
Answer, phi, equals 2.4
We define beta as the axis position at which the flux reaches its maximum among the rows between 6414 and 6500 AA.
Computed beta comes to 6424.22 AA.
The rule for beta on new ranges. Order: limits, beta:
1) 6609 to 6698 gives 6616.38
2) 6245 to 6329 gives 6315.68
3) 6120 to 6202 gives 6149.22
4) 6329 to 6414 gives 6403.54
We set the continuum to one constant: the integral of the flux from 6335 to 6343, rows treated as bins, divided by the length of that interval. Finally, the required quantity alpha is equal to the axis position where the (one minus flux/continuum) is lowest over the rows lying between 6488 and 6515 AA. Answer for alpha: 6510.59 AA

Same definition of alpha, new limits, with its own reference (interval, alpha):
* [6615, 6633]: 6616.38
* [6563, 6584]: 6582.94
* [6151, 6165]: 6152.05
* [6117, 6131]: 6126.61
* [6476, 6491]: 6477.69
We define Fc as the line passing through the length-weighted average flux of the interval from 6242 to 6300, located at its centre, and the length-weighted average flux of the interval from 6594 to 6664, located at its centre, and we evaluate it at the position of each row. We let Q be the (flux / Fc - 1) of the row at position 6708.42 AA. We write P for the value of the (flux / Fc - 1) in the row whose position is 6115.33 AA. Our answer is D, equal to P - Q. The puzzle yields 0.00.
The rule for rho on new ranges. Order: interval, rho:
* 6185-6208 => 17.75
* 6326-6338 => 19.03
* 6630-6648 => 18.56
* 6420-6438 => 19.11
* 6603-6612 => 18.74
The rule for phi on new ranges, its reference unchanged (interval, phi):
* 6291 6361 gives 2.3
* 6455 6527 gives 1.7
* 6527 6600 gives 1.4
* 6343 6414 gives 1.8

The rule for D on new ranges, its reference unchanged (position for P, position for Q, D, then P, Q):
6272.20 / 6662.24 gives 0.04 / 0.003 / -0.041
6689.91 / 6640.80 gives 0.03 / 0.017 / -0.012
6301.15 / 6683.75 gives -0.05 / -0.048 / -0.001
